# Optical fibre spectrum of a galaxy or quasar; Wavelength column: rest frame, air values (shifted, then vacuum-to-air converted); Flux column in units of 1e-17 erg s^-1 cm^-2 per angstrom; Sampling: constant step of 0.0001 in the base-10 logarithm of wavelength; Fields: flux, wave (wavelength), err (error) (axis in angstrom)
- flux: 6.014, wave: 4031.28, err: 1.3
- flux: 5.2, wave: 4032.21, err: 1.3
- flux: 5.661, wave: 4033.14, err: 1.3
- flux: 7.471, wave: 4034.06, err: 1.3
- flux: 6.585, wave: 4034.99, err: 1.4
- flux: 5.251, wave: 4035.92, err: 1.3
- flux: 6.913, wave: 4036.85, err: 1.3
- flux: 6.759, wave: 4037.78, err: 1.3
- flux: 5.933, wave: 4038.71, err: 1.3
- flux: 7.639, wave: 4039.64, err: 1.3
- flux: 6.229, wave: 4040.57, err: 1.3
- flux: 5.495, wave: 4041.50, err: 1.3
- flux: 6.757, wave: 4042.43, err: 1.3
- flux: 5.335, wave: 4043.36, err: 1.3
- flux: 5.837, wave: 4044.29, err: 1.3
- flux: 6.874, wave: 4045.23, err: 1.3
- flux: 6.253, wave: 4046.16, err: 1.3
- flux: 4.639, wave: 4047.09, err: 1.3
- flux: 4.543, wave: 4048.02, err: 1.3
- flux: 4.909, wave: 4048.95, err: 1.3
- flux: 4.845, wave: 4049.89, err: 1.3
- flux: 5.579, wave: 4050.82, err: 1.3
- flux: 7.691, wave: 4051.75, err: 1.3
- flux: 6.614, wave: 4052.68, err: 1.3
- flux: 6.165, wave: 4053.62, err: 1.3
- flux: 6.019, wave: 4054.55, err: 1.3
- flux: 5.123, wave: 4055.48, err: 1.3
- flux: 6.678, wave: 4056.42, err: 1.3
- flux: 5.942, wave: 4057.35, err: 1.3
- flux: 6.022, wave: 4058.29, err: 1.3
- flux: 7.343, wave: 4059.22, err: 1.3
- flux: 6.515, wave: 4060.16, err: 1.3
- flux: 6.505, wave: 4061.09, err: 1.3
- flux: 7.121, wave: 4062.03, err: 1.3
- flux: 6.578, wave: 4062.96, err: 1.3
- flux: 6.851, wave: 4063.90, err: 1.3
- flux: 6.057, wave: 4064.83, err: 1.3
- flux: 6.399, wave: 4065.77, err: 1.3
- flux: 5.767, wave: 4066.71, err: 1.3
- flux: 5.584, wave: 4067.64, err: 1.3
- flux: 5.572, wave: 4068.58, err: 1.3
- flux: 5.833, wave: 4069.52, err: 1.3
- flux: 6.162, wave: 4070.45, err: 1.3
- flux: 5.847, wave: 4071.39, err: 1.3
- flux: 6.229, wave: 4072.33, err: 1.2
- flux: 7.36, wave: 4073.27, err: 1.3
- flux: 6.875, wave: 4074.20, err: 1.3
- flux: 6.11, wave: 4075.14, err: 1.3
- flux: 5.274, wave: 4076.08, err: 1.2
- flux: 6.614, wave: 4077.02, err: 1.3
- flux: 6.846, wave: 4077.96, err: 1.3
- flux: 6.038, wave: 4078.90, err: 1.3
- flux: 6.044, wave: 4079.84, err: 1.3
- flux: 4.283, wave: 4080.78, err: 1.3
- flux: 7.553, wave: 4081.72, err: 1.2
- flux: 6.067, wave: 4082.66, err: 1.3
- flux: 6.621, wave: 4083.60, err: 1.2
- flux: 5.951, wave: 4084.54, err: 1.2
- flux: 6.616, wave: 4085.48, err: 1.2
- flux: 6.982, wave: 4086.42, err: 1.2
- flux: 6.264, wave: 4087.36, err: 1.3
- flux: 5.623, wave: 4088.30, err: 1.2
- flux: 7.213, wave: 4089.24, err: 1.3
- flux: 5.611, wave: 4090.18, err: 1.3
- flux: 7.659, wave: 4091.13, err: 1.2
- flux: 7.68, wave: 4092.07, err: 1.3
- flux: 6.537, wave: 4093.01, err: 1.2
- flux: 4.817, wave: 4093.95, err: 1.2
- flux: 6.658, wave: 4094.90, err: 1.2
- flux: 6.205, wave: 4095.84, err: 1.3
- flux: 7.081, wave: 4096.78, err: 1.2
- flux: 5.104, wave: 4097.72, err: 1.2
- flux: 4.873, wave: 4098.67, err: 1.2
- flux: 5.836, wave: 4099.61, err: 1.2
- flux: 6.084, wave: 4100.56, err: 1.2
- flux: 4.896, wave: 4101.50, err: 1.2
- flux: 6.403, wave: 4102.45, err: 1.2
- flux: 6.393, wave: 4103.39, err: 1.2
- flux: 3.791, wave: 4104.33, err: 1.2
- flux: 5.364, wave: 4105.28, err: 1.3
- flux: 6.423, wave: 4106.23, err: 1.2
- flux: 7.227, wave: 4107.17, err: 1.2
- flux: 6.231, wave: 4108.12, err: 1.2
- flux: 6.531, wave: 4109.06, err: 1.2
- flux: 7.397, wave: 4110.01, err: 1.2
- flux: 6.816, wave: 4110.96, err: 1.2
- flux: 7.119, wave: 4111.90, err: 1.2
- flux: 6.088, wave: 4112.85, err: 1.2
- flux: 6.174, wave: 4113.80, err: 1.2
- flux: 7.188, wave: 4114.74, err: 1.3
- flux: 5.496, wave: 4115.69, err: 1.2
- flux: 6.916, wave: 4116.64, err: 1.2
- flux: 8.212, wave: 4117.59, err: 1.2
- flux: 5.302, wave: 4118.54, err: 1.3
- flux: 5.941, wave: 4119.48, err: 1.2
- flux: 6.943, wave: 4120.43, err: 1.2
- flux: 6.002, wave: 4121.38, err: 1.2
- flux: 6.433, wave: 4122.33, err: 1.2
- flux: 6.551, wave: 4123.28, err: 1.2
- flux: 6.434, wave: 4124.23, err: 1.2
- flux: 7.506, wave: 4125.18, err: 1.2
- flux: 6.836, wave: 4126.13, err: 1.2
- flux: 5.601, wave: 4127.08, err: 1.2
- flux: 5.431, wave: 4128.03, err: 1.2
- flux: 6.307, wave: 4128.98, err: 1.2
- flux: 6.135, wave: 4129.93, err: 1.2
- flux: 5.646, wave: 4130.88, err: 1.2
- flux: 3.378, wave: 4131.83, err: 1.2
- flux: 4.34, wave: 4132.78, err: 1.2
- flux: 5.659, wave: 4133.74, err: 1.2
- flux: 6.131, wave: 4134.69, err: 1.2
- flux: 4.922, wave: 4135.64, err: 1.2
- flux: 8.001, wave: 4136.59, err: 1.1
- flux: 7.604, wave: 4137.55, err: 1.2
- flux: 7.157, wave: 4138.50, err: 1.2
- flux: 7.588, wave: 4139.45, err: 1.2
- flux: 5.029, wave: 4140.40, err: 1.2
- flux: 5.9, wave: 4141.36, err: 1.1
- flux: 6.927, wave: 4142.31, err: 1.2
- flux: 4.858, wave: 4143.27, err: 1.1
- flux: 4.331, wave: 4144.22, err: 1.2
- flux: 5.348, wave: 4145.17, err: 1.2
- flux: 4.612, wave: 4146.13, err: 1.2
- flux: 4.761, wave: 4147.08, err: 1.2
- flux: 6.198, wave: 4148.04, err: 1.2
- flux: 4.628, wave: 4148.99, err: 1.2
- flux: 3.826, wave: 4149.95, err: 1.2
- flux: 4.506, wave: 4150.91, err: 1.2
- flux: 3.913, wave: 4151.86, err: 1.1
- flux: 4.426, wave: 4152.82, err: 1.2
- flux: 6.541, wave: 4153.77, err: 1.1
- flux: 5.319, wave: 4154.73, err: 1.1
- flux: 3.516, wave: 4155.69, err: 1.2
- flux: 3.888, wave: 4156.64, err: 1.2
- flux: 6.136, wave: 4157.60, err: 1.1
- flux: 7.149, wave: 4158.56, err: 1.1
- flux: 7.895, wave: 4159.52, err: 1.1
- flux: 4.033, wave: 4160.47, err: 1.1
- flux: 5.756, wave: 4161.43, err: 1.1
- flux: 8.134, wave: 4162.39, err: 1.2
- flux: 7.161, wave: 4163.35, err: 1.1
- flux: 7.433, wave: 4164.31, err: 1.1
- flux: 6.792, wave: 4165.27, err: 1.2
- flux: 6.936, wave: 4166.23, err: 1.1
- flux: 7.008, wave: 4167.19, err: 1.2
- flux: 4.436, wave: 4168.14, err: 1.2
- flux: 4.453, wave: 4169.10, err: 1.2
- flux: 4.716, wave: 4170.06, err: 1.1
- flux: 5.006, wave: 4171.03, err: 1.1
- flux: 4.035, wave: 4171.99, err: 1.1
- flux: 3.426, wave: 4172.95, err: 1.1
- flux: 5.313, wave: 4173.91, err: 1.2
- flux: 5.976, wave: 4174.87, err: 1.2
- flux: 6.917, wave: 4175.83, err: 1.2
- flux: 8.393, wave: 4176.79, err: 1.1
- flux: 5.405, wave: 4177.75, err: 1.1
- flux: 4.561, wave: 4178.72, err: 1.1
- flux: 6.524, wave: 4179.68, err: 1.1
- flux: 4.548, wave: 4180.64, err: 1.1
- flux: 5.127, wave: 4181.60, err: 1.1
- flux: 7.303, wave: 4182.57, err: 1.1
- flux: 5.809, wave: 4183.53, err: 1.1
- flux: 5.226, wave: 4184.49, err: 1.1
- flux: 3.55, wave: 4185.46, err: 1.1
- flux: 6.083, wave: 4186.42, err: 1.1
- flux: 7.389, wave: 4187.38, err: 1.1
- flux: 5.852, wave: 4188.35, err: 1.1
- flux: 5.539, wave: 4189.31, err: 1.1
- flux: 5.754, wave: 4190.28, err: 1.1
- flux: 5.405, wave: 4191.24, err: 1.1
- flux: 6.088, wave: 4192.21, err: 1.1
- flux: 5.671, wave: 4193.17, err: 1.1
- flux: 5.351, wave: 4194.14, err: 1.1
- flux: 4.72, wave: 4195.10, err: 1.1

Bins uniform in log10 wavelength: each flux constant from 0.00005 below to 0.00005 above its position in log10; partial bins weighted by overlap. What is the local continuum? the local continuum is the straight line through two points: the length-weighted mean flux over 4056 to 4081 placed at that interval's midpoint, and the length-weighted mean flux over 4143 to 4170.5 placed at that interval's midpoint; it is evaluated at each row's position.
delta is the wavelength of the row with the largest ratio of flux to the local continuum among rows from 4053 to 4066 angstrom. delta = 4059.22 angstrom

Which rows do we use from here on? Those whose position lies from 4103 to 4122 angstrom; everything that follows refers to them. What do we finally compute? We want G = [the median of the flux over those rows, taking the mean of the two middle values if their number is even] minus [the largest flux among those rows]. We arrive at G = -1.8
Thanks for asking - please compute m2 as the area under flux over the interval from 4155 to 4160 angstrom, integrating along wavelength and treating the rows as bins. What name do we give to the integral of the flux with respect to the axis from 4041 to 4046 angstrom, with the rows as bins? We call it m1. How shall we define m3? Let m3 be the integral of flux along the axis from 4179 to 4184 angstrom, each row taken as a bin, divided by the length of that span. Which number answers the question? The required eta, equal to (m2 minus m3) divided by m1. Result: 0.75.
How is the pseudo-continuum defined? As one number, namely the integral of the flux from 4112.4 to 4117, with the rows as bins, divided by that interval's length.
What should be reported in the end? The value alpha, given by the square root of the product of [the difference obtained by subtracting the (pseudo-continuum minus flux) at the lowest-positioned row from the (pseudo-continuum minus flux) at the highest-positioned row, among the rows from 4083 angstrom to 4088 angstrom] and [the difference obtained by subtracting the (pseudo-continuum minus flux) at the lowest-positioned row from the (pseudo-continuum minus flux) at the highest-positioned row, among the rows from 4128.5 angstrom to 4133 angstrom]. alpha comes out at 0.8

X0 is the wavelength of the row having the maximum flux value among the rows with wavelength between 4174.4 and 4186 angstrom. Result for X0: 4176.79 angstrom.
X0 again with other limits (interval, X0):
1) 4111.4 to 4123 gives 4117.59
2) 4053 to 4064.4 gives 4059.22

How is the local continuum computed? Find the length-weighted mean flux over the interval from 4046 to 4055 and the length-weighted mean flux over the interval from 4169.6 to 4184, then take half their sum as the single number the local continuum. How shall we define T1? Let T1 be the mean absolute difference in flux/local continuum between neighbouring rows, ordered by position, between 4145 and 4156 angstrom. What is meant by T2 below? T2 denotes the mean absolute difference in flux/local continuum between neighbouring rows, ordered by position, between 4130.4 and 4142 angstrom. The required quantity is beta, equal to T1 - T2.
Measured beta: -0.04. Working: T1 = 0.19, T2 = 0.227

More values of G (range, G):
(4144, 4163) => -3.4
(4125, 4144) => -2.0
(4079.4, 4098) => -1.3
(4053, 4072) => -1.2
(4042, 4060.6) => -1.7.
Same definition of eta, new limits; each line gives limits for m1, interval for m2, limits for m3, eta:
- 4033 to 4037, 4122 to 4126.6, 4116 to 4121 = 0.96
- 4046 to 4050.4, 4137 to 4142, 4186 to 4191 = 1.25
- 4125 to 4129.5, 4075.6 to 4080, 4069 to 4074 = 0.74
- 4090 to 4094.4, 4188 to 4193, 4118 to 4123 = 0.78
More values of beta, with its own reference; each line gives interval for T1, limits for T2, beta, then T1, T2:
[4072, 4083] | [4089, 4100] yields -0.01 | 0.20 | 0.208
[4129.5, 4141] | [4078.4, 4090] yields 0.03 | 0.22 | 0.190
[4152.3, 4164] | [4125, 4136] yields 0.14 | 0.30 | 0.159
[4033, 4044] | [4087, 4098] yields -0.01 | 0.21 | 0.225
